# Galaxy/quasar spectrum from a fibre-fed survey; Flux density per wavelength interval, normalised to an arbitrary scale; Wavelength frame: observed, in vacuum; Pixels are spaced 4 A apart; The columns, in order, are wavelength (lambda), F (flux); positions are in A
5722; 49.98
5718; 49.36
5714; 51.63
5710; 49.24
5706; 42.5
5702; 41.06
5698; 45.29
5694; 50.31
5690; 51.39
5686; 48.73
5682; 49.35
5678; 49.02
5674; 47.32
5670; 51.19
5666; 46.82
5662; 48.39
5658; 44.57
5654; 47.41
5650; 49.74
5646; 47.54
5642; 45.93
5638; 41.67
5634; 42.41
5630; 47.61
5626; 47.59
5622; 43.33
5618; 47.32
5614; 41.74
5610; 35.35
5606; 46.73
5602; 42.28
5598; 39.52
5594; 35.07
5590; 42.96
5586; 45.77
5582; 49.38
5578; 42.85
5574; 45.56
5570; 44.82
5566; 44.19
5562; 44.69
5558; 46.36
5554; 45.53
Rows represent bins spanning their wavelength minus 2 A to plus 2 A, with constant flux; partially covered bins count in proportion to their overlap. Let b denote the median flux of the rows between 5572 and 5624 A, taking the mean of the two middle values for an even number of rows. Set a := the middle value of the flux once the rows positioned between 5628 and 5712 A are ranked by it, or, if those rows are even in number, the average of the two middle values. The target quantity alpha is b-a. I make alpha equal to -5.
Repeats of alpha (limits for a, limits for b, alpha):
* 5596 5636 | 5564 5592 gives 2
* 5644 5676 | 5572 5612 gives -5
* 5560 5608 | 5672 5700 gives 5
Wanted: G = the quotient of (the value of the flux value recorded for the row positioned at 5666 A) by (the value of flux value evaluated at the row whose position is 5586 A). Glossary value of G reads 1.02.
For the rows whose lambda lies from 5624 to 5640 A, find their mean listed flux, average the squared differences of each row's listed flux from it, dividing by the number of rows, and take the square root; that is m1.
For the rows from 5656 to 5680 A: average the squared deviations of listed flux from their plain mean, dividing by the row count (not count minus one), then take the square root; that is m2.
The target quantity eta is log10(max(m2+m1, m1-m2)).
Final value 0.68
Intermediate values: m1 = 2.8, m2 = 2.04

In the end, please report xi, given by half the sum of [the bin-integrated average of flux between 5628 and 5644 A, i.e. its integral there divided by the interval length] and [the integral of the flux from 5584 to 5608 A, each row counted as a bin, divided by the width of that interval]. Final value 43.2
